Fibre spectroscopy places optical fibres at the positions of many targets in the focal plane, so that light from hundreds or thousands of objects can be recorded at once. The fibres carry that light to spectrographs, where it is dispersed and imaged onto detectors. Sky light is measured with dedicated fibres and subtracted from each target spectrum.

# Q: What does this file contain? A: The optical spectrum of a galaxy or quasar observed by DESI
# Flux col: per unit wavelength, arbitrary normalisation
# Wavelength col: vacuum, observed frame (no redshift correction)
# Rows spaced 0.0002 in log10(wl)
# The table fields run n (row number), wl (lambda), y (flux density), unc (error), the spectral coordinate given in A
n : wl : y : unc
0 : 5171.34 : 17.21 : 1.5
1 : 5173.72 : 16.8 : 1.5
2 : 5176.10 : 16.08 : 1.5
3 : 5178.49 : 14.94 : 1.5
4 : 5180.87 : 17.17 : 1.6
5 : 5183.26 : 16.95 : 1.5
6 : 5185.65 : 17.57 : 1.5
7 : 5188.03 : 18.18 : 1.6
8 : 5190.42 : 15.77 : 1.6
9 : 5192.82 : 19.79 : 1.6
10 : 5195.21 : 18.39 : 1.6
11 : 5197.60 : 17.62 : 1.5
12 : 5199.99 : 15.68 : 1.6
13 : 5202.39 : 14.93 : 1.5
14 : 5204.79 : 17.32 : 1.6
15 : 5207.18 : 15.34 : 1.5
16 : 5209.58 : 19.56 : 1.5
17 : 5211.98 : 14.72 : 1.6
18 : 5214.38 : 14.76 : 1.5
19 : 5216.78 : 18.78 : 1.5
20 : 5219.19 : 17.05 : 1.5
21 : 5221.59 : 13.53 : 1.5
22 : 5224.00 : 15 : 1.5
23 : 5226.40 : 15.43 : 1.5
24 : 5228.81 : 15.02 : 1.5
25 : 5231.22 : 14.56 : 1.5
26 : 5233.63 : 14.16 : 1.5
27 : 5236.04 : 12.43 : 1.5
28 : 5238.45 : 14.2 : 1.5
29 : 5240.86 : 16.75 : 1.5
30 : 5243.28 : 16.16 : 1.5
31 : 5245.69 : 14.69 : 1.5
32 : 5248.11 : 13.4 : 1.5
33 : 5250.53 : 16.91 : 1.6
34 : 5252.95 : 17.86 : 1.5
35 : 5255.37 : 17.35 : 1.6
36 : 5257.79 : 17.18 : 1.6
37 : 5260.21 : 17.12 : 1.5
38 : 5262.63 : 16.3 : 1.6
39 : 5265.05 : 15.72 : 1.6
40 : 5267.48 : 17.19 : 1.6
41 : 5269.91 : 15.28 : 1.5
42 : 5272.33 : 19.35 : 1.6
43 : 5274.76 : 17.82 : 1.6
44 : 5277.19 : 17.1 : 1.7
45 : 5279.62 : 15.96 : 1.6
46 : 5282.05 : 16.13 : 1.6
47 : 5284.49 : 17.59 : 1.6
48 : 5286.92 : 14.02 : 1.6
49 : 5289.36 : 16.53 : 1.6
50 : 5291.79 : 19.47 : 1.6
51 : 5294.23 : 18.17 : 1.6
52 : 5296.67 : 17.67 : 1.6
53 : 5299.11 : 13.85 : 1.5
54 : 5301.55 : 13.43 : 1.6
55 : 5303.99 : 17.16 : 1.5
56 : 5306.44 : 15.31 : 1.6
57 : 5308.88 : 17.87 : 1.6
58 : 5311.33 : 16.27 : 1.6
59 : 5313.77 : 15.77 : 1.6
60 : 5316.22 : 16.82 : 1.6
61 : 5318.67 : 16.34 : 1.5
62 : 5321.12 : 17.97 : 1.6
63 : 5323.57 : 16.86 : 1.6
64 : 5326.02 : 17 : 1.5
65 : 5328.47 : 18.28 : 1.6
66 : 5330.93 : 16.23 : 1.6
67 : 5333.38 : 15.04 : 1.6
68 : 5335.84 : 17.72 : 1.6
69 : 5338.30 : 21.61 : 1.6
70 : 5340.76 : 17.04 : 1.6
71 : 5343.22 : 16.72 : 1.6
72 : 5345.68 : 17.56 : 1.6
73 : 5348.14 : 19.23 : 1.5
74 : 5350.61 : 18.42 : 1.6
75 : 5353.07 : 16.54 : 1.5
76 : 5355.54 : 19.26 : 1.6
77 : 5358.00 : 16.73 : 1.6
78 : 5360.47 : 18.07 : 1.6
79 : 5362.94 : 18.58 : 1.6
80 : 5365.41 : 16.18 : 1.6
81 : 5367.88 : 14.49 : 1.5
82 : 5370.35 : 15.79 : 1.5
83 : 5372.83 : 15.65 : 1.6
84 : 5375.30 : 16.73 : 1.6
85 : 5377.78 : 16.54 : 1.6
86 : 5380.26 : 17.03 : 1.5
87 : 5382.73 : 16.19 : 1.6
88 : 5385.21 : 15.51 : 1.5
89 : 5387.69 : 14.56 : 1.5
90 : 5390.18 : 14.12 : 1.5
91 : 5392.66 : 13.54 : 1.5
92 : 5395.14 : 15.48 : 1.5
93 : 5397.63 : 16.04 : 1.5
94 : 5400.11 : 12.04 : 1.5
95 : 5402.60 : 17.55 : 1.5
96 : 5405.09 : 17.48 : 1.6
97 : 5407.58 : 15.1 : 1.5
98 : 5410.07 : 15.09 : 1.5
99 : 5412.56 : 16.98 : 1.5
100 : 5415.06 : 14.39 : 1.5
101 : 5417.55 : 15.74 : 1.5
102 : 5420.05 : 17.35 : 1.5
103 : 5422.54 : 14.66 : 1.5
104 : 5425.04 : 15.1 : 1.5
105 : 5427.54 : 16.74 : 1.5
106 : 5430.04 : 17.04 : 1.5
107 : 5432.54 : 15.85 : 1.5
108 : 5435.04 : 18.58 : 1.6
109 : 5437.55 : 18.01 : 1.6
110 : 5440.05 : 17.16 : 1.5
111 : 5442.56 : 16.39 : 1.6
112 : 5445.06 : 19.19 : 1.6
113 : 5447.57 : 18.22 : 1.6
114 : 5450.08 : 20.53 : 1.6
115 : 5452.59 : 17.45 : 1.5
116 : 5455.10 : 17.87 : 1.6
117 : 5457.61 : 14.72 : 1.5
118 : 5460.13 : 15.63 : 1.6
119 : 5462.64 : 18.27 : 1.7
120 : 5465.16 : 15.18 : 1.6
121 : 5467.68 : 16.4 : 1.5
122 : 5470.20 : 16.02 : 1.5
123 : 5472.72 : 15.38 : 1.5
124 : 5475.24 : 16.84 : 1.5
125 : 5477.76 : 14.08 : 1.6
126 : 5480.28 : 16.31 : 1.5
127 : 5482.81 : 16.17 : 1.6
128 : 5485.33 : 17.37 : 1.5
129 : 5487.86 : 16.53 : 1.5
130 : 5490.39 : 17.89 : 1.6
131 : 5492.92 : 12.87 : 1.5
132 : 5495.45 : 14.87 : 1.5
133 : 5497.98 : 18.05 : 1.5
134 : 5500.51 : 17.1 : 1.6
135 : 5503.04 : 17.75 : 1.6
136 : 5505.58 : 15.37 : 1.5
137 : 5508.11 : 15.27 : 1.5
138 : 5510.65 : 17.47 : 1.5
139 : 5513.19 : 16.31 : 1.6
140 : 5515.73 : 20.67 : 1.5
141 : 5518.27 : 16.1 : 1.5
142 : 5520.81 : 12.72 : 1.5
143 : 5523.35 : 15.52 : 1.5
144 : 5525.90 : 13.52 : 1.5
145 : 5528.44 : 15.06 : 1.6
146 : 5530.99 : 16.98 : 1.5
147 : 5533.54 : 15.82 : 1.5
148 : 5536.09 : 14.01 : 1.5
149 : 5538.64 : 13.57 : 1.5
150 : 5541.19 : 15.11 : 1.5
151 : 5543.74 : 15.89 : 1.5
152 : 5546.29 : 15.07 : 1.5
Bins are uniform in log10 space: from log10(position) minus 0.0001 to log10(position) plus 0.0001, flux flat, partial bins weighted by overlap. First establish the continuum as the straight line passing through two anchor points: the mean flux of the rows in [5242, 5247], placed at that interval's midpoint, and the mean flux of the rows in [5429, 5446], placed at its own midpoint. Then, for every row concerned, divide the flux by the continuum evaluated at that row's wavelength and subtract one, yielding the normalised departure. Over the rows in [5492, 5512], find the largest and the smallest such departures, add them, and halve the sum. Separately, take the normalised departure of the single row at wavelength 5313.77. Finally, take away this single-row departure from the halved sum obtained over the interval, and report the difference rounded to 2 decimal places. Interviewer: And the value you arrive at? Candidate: -0.12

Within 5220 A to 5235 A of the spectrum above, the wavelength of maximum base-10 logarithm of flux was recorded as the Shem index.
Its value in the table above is 5226.40 A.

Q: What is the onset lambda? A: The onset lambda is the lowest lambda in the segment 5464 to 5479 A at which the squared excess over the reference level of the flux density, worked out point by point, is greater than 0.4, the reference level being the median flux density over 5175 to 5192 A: 5465.16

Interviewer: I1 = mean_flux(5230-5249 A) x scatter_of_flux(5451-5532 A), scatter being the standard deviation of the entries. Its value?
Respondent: 24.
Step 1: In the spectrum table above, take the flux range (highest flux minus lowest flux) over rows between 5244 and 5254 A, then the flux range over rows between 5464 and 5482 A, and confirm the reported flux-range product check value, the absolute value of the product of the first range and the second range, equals 12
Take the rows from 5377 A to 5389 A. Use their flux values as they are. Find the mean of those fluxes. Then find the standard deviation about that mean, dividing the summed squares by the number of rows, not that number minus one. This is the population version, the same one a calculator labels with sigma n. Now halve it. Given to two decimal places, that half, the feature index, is 0.43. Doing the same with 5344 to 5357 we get 0.52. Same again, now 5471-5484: 0.48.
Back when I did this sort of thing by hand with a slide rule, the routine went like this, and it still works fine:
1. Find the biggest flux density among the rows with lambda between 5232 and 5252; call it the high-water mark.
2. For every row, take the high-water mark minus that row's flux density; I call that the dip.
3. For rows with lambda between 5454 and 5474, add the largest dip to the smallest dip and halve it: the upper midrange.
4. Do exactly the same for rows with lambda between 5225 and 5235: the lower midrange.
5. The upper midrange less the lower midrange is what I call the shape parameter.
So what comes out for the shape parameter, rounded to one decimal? -1.7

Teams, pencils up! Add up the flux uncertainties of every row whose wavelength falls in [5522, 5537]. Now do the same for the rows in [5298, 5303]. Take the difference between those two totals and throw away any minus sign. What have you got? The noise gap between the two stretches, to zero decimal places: 6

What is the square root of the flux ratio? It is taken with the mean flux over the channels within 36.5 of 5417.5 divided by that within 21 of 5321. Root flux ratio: 0.98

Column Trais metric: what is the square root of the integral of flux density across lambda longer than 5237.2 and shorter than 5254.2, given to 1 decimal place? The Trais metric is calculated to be 16.3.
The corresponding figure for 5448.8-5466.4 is 17.3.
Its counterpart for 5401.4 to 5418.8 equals 16.7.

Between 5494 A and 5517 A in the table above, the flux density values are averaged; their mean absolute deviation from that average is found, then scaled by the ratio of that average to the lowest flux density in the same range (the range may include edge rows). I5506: 1.55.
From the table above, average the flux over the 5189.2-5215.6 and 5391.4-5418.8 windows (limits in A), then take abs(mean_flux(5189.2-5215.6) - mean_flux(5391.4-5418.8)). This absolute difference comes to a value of 1.3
